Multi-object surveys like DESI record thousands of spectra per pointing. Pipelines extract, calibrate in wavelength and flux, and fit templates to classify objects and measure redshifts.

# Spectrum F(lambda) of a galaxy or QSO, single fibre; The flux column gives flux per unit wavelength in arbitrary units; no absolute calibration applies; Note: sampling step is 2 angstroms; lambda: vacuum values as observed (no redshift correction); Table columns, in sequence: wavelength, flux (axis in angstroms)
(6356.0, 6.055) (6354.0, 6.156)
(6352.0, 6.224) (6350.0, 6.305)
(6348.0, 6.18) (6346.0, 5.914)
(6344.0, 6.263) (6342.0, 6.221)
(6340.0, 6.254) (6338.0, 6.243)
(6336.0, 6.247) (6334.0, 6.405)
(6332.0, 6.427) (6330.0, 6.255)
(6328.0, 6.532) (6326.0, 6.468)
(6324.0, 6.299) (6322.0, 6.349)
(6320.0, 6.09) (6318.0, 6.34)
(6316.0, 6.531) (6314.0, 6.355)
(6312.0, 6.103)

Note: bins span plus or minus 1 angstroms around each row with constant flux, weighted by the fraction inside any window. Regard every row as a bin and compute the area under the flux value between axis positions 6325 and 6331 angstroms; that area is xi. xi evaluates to 39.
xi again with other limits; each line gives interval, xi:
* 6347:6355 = 50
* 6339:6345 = 37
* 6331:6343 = 76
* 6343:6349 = 37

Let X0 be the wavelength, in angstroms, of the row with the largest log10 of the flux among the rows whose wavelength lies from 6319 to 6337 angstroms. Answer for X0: 6328.0 angstroms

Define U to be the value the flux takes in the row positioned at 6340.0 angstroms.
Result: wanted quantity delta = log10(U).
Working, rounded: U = 6.254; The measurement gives 0.796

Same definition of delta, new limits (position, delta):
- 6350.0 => 0.800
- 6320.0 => 0.785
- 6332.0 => 0.808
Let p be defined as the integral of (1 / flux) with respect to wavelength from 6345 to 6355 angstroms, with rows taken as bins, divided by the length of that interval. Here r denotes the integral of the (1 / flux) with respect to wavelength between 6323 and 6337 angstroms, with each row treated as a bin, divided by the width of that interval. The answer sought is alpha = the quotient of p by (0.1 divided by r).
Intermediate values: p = 0.163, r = 0.157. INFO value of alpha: 0.255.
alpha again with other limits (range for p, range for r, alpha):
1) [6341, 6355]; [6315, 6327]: 0.255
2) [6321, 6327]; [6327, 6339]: 0.247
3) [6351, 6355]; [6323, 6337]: 0.253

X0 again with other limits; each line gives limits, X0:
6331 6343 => 6332.0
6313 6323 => 6316.0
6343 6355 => 6350.0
